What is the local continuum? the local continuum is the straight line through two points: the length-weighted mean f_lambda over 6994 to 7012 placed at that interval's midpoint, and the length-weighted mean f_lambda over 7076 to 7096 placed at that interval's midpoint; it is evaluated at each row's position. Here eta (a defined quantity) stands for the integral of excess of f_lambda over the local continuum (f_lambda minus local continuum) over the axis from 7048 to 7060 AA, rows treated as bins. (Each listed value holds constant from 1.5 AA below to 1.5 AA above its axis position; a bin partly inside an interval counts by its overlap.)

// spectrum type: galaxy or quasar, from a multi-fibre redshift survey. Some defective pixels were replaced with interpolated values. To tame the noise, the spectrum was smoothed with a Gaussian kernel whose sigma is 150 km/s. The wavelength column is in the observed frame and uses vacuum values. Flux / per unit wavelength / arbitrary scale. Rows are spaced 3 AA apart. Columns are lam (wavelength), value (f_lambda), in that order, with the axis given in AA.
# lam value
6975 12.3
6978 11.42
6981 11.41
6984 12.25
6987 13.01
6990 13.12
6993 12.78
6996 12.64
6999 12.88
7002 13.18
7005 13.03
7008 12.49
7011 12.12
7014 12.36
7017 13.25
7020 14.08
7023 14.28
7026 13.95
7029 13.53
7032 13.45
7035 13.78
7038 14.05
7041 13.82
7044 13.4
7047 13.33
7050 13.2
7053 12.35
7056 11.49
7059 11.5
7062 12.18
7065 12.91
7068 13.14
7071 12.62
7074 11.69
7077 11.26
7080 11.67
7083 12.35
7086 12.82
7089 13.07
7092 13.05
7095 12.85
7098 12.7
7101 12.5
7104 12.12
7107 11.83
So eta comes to -4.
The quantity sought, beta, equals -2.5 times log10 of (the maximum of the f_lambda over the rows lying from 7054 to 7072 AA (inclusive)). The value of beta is -2.80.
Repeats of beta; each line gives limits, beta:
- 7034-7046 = -2.87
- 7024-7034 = -2.86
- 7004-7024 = -2.89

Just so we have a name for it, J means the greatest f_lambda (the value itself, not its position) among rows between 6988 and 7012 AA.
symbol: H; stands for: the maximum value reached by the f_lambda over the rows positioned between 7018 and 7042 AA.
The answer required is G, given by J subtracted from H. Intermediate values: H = 14.28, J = 13.18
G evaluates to 1.1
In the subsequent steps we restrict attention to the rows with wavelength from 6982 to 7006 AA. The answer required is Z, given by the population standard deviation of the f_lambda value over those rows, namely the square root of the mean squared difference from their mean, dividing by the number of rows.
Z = 0.28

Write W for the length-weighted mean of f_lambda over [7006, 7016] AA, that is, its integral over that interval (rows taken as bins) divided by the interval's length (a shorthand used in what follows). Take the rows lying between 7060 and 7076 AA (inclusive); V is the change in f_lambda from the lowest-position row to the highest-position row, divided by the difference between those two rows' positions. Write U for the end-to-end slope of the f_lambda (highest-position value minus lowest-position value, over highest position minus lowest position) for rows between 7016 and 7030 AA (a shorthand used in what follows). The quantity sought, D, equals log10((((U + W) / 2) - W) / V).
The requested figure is 2.2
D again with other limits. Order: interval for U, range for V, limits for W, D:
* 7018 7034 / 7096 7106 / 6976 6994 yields 1.8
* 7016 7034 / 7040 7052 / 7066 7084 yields 1.9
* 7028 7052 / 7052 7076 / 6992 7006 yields 2.3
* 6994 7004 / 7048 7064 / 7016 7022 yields 1.9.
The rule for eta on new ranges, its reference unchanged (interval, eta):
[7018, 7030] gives 15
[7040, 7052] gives 9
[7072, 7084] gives -9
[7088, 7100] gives 6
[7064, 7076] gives 0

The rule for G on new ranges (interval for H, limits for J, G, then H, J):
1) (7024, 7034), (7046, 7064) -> 0.6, 13.95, 13.33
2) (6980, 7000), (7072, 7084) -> 0.8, 13.12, 12.35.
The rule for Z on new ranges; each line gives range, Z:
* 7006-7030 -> 0.79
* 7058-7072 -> 0.58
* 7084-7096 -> 0.11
